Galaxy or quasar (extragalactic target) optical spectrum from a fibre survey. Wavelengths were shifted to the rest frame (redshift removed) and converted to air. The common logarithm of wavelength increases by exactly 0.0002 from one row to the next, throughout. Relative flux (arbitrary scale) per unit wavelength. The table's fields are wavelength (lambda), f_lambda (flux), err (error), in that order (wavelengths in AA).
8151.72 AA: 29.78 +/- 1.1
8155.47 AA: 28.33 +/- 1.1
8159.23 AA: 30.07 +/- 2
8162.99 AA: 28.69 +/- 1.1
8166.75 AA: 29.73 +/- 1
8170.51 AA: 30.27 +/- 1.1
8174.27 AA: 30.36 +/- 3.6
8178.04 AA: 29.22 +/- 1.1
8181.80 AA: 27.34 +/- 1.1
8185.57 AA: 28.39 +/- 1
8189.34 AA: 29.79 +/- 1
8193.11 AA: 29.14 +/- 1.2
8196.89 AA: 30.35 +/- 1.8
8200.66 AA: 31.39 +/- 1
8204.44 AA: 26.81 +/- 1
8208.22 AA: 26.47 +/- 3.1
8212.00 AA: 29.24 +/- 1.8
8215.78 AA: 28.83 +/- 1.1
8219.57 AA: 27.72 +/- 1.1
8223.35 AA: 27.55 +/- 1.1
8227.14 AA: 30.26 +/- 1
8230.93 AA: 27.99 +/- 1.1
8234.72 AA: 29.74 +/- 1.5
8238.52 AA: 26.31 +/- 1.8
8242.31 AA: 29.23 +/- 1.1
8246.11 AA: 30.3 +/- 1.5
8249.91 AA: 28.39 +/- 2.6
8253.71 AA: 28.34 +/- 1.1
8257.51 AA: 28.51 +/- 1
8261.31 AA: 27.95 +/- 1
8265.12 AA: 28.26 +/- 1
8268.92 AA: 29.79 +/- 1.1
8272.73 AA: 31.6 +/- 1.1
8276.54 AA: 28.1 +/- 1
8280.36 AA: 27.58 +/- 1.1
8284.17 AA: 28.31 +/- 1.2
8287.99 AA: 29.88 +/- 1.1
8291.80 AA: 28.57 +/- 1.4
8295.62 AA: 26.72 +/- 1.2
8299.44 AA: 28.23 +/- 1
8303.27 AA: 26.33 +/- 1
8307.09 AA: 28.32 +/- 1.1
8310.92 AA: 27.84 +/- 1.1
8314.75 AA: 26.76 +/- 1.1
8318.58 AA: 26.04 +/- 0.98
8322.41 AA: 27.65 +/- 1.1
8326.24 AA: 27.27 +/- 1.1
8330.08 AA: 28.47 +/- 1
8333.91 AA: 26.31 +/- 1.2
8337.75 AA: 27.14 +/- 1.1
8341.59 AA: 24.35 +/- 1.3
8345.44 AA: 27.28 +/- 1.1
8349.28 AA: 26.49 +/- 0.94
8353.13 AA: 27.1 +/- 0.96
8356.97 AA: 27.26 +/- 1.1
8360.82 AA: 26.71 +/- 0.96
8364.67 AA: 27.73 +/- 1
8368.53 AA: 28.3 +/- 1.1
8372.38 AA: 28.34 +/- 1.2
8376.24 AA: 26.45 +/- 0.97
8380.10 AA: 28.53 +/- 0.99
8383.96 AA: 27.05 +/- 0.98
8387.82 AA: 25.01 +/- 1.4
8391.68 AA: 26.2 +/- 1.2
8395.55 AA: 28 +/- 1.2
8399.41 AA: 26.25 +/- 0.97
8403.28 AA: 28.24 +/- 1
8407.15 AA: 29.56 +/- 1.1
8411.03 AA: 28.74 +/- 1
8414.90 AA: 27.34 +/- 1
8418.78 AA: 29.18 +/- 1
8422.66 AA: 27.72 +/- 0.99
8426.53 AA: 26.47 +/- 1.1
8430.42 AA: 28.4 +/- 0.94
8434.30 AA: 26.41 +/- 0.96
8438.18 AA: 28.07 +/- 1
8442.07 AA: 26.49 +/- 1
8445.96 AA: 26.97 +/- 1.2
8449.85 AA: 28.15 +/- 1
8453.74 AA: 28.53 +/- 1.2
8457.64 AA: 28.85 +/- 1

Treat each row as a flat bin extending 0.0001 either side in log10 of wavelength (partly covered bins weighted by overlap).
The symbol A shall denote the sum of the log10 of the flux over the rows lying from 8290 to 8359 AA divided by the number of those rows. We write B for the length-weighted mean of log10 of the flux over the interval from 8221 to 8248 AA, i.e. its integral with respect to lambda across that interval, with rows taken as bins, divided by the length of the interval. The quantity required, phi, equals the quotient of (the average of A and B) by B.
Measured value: 0.99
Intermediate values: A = 1.43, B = 1.46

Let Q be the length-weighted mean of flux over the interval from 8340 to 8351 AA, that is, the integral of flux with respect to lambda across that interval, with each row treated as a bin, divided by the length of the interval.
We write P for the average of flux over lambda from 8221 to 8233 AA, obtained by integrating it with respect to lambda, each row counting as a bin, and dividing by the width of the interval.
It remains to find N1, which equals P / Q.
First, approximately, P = 28.6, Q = 26.1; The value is 1.10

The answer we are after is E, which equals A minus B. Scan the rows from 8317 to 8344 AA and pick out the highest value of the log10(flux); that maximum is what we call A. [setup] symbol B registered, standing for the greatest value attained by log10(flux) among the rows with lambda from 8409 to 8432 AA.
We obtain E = -0.011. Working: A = 1.45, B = 1.47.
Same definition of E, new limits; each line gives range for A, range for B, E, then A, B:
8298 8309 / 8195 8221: -0.045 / 1.45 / 1.50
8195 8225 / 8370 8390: 0.041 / 1.50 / 1.46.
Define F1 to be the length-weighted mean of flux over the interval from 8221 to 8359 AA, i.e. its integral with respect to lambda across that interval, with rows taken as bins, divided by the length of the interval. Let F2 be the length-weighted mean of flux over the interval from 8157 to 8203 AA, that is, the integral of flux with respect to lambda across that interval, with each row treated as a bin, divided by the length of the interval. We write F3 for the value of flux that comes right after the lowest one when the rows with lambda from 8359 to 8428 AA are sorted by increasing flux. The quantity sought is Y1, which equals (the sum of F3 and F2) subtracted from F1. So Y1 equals -27.8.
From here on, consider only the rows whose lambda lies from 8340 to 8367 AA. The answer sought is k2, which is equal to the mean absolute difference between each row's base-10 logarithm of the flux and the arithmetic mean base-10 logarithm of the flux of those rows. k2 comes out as 0.0122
